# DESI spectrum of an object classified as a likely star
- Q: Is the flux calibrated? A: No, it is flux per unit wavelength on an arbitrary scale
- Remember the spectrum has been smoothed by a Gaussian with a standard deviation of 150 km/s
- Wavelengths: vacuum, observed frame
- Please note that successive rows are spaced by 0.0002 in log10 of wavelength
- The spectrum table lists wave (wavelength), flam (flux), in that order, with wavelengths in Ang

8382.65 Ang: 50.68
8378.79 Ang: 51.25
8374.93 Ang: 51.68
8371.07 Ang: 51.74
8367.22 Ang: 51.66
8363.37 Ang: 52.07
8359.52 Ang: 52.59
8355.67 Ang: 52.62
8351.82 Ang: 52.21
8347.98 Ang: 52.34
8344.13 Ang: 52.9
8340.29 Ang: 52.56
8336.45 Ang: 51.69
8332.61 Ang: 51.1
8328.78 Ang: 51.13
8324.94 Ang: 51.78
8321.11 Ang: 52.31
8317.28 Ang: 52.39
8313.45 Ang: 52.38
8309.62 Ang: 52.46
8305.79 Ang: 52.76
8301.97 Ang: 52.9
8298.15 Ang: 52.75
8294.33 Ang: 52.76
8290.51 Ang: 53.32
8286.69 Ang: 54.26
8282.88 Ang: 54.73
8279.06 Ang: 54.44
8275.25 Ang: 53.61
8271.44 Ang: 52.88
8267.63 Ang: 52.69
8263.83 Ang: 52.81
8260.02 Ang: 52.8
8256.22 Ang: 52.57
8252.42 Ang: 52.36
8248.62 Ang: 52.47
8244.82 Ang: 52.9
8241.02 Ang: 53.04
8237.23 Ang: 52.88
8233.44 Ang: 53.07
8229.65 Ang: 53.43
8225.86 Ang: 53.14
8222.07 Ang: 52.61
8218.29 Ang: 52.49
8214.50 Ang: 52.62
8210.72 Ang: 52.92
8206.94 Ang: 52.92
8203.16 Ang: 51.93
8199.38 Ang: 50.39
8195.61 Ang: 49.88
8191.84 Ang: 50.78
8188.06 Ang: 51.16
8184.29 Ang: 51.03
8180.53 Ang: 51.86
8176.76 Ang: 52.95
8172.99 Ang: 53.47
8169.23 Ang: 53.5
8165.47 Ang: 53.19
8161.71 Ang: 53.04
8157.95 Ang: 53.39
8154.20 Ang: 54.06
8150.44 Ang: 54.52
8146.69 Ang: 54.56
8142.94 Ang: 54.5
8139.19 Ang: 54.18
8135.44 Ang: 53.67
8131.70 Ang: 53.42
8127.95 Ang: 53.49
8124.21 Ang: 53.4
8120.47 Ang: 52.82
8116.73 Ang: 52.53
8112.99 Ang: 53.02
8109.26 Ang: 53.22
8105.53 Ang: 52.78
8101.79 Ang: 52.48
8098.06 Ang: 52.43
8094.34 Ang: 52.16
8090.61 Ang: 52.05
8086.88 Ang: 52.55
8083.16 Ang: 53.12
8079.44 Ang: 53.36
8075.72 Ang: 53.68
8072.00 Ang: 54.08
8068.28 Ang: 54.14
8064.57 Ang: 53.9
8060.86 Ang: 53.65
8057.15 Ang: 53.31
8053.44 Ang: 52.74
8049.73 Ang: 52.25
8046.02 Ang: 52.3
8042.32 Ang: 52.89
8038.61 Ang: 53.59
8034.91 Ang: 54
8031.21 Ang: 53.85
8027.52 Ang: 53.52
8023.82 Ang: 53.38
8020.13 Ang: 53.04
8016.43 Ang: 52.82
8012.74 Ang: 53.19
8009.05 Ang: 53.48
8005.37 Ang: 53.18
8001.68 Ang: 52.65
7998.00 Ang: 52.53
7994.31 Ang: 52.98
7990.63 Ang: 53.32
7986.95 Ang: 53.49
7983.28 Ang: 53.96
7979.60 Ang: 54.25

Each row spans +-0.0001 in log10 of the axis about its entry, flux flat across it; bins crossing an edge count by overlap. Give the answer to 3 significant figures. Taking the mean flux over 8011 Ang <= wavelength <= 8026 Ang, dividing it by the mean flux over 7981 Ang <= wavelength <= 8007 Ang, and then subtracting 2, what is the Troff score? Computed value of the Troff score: -1.00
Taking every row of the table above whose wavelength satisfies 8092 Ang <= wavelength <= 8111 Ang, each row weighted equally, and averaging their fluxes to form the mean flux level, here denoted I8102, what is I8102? 52.6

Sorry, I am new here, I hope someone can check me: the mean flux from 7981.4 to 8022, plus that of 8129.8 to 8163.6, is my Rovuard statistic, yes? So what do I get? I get 107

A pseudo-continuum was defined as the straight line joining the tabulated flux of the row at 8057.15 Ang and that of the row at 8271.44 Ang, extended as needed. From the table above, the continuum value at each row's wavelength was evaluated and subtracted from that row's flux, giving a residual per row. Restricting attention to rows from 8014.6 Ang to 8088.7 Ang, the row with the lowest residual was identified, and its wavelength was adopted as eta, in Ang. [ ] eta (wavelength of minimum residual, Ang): 8049.73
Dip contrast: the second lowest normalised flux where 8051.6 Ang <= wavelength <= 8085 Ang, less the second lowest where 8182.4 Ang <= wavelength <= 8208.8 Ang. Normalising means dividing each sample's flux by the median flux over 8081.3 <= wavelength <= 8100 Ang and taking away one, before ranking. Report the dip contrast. 0.052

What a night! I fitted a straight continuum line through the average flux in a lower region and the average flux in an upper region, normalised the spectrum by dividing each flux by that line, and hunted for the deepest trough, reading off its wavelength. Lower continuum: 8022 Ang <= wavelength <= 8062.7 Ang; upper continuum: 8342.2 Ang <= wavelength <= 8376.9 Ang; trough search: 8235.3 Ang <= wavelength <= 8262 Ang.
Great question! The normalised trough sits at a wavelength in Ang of 8252.42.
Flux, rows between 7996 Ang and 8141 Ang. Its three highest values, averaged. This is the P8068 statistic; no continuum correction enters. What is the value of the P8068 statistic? 54.1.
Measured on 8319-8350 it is 52.6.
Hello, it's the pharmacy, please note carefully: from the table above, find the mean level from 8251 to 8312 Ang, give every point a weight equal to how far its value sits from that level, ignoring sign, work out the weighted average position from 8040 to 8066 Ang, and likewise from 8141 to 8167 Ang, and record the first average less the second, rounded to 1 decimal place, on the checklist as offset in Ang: -95.3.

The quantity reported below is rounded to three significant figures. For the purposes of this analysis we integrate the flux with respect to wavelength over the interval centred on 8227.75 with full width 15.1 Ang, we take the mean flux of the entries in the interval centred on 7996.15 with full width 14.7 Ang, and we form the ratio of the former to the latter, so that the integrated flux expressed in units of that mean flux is 15.2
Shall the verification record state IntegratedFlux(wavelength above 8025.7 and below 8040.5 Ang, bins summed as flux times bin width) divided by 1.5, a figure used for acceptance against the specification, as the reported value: 530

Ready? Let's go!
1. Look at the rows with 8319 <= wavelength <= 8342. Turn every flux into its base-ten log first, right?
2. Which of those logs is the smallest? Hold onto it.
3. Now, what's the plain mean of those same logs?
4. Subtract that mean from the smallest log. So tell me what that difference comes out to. -0.006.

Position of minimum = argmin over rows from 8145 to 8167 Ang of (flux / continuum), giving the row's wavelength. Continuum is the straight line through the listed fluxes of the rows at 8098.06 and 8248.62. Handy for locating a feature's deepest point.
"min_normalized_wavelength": 8161.71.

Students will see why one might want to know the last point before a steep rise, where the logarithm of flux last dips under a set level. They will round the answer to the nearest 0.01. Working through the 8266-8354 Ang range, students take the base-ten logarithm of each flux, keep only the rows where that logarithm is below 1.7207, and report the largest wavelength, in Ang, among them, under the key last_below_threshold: 8351.82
